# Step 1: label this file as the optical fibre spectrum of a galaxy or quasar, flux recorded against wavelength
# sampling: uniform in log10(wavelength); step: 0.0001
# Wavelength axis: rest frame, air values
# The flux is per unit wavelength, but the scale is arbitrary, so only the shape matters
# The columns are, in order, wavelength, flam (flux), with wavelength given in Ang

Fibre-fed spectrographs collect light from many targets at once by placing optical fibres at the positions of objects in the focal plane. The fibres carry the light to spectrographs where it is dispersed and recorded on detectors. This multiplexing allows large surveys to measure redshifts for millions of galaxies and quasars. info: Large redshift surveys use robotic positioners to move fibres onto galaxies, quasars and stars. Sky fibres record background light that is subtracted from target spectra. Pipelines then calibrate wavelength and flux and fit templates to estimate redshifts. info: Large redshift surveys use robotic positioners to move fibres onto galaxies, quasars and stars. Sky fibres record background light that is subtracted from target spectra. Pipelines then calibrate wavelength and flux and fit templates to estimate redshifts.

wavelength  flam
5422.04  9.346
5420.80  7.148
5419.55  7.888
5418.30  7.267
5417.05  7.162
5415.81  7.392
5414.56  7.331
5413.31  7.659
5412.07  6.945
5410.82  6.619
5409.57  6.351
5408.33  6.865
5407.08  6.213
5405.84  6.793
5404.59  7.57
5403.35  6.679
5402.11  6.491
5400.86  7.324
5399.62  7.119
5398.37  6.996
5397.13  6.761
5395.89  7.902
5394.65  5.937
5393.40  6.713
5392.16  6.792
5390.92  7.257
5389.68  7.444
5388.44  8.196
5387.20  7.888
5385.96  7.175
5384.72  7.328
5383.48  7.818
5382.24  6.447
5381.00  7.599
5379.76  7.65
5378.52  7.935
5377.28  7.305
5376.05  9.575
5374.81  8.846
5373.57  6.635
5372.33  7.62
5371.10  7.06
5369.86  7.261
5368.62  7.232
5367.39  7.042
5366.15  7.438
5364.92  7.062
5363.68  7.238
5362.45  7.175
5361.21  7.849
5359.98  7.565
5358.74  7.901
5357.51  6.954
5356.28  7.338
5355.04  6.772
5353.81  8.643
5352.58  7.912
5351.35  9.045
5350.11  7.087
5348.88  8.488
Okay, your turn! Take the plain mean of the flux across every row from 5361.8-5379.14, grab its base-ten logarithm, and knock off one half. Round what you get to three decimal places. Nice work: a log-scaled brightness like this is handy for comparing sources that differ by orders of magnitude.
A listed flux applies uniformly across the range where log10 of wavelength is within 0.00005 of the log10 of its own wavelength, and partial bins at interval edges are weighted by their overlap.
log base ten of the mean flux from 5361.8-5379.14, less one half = 0.377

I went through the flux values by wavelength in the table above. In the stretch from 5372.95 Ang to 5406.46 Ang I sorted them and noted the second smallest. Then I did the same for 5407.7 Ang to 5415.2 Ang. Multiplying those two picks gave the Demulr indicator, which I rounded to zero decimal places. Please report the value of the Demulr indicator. 43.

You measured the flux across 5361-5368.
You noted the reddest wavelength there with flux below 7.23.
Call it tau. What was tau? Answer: 5367.39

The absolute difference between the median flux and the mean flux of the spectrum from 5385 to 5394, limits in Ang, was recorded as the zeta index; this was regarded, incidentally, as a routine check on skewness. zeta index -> 0.10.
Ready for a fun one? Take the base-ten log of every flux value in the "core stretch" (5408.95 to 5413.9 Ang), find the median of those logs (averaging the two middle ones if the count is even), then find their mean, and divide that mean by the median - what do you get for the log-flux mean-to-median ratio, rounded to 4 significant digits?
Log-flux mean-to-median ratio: 1.007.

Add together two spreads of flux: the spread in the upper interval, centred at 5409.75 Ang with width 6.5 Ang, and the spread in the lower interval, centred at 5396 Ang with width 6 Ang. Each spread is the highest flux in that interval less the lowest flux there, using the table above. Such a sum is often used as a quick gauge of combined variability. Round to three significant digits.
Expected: 2.70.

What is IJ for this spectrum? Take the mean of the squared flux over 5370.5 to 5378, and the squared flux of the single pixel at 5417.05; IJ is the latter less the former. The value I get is -11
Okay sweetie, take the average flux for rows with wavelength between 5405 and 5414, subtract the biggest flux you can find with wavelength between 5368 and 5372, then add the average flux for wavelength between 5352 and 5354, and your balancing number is 7.8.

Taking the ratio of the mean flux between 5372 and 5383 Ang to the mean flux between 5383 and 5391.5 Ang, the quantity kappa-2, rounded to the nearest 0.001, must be 1.020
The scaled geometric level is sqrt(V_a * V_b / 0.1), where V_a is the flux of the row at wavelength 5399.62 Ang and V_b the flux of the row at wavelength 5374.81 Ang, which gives 25.1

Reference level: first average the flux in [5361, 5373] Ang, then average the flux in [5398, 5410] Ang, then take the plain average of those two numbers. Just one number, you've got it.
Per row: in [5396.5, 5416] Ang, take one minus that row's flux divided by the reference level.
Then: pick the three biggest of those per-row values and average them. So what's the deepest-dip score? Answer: 0.10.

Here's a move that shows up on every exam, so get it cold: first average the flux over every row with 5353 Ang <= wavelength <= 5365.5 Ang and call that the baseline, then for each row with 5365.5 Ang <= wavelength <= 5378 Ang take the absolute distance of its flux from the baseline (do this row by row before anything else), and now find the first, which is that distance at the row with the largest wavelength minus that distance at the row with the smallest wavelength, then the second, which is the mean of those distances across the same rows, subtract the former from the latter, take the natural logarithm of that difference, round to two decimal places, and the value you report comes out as -0.79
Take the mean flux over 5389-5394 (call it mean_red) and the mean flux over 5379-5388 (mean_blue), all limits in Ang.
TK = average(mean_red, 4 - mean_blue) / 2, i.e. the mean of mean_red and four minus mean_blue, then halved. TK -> 0.91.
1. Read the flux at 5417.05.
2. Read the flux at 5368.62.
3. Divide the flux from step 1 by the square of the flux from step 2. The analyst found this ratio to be 0.137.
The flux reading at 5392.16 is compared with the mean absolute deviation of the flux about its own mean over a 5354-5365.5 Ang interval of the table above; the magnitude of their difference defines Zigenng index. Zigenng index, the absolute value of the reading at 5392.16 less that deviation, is 6.48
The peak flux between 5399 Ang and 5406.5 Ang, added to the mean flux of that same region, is 14.6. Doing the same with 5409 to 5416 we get 14.7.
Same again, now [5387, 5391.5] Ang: 15.9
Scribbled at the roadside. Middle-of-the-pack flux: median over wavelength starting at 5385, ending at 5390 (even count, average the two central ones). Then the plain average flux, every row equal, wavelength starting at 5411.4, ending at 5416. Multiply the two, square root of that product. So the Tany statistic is 7.5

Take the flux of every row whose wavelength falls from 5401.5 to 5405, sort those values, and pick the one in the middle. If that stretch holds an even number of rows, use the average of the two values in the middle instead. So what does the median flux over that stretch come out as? 6.68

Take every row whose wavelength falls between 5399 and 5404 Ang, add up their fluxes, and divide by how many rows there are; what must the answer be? 6.9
